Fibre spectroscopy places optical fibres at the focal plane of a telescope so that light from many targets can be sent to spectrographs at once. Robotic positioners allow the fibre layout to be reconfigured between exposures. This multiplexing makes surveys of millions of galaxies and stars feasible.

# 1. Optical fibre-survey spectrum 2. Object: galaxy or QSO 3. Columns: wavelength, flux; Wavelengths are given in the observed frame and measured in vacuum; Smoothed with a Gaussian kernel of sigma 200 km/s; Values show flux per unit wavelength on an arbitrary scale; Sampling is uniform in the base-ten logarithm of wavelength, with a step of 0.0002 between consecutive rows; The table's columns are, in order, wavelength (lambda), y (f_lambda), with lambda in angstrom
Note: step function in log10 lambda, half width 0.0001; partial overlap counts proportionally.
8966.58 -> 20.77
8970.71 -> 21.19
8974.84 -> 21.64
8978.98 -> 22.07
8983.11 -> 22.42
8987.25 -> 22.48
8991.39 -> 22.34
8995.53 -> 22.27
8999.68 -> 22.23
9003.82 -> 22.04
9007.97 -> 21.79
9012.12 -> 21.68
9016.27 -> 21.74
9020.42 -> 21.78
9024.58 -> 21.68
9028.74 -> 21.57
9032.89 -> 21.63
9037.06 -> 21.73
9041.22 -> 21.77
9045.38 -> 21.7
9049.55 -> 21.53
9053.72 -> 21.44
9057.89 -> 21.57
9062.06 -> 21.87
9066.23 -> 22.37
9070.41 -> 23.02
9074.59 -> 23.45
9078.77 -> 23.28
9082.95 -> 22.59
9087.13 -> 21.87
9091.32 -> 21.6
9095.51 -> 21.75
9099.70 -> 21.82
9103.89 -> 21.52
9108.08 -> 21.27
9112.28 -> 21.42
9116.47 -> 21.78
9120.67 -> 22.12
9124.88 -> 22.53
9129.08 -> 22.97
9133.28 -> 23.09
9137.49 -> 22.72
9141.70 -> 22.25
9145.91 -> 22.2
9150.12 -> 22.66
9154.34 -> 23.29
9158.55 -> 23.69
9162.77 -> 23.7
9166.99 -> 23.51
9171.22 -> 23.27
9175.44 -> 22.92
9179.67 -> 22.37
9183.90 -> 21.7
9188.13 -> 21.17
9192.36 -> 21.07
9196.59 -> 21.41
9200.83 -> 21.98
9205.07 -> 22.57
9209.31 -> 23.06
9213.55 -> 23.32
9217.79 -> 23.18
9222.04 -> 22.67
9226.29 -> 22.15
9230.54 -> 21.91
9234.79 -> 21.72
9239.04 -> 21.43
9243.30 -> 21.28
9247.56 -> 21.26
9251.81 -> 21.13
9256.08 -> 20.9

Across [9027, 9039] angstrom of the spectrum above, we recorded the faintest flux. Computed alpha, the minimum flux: 21.57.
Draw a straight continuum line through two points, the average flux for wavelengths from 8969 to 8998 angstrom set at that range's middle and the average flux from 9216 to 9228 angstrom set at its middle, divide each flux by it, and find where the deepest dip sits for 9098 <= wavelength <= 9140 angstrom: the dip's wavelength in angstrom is 9108.08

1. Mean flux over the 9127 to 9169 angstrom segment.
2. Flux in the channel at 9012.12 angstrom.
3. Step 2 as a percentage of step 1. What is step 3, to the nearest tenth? 94.2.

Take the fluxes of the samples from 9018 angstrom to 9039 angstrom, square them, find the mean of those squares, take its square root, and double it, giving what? 43.4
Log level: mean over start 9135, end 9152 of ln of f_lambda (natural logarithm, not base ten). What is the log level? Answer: 3.11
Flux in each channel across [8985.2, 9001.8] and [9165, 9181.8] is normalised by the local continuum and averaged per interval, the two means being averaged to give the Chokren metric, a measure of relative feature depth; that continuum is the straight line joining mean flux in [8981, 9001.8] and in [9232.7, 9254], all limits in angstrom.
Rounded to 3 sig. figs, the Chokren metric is 1.03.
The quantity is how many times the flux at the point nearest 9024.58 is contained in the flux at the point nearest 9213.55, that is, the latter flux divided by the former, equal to 1.08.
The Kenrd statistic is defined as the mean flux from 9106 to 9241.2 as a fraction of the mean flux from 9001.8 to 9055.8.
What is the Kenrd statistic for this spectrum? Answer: 1.03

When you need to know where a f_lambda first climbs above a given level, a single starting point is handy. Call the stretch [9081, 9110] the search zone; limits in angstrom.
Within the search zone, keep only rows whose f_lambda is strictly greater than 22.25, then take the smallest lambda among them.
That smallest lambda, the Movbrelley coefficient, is 9082.95 angstrom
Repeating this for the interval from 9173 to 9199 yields 9175.44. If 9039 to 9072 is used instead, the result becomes 9066.23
